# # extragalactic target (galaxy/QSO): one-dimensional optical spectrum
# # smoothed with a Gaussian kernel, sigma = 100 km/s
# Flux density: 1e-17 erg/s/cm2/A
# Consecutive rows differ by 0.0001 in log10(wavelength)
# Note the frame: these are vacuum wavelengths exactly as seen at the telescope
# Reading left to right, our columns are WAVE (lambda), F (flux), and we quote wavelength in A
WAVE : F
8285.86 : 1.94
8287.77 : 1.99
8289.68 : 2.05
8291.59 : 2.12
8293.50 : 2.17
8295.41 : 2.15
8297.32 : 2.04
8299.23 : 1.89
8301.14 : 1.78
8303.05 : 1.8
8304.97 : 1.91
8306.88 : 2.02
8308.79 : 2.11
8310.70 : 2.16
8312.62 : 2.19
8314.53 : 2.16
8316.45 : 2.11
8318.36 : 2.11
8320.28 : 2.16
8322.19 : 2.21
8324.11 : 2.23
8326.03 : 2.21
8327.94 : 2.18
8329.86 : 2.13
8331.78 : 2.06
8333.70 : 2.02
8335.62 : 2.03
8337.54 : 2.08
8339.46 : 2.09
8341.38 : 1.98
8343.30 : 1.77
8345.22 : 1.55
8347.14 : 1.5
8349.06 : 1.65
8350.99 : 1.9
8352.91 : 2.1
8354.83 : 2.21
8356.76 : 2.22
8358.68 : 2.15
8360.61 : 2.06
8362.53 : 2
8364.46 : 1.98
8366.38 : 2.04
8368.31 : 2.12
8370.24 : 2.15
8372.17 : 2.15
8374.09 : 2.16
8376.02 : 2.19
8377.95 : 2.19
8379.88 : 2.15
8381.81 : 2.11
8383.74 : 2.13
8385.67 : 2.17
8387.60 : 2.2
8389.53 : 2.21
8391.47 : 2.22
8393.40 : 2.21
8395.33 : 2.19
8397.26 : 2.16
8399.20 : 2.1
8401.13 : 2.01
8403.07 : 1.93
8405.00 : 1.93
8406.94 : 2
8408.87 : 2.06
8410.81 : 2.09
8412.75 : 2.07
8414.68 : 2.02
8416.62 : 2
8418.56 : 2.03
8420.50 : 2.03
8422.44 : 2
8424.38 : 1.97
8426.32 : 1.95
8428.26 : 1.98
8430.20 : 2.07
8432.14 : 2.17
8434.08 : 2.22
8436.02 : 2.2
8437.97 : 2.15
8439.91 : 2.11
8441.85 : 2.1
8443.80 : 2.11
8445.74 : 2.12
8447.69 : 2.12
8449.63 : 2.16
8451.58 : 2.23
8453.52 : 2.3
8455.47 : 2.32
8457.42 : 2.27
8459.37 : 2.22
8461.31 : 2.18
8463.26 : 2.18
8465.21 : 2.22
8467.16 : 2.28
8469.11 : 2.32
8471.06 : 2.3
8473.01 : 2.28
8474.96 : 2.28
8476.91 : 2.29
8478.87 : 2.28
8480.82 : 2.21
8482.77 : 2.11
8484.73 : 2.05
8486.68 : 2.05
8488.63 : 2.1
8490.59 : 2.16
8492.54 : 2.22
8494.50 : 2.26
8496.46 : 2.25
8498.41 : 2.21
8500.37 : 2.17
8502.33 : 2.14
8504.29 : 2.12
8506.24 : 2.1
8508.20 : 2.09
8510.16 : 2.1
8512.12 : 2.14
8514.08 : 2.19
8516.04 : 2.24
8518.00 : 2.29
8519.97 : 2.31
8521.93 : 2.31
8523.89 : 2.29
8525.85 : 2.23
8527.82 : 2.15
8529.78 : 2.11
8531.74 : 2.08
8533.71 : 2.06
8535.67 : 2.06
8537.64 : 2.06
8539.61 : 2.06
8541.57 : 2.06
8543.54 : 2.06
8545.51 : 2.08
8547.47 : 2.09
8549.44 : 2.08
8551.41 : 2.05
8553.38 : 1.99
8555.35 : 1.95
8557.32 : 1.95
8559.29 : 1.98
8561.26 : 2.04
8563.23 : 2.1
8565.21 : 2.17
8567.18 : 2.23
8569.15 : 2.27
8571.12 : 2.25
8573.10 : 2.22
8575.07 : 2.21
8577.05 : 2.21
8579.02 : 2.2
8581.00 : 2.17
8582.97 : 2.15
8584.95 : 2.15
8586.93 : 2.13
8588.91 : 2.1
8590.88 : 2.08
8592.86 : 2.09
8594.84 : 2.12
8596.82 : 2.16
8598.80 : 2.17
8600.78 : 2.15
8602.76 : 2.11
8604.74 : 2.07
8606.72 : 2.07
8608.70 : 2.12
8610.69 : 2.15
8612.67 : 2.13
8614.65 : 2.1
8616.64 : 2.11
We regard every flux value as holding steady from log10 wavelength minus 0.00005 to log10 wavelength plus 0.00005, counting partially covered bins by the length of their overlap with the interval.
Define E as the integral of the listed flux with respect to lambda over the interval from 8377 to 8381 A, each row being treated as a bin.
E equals 8.7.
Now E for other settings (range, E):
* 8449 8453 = 8.8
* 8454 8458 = 9.2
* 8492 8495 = 6.7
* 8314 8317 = 6.4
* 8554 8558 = 7.8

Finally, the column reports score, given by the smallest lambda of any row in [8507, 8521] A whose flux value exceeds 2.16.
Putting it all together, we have 8514.08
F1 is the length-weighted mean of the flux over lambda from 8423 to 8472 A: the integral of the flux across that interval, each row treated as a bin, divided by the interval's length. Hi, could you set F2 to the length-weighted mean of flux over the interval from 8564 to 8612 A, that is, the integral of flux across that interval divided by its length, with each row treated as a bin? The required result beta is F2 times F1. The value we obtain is 4.7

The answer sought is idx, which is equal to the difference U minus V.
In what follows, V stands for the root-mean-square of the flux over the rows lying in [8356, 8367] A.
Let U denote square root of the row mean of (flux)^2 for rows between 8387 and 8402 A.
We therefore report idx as 0.09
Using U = 2.16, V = 2.08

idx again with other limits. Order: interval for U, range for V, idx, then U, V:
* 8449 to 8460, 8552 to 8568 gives 0.20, 2.25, 2.05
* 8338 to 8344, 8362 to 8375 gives -0.14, 1.95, 2.09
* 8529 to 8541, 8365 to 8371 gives -0.03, 2.07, 2.10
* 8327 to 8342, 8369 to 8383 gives -0.09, 2.07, 2.16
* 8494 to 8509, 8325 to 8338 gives 0.07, 2.17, 2.10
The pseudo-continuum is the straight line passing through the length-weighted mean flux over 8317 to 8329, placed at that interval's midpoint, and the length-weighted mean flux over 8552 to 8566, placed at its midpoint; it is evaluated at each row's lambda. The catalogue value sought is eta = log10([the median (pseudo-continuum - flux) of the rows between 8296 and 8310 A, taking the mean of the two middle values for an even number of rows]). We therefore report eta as -0.55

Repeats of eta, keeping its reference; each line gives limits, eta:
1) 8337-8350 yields -0.40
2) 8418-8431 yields -0.94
